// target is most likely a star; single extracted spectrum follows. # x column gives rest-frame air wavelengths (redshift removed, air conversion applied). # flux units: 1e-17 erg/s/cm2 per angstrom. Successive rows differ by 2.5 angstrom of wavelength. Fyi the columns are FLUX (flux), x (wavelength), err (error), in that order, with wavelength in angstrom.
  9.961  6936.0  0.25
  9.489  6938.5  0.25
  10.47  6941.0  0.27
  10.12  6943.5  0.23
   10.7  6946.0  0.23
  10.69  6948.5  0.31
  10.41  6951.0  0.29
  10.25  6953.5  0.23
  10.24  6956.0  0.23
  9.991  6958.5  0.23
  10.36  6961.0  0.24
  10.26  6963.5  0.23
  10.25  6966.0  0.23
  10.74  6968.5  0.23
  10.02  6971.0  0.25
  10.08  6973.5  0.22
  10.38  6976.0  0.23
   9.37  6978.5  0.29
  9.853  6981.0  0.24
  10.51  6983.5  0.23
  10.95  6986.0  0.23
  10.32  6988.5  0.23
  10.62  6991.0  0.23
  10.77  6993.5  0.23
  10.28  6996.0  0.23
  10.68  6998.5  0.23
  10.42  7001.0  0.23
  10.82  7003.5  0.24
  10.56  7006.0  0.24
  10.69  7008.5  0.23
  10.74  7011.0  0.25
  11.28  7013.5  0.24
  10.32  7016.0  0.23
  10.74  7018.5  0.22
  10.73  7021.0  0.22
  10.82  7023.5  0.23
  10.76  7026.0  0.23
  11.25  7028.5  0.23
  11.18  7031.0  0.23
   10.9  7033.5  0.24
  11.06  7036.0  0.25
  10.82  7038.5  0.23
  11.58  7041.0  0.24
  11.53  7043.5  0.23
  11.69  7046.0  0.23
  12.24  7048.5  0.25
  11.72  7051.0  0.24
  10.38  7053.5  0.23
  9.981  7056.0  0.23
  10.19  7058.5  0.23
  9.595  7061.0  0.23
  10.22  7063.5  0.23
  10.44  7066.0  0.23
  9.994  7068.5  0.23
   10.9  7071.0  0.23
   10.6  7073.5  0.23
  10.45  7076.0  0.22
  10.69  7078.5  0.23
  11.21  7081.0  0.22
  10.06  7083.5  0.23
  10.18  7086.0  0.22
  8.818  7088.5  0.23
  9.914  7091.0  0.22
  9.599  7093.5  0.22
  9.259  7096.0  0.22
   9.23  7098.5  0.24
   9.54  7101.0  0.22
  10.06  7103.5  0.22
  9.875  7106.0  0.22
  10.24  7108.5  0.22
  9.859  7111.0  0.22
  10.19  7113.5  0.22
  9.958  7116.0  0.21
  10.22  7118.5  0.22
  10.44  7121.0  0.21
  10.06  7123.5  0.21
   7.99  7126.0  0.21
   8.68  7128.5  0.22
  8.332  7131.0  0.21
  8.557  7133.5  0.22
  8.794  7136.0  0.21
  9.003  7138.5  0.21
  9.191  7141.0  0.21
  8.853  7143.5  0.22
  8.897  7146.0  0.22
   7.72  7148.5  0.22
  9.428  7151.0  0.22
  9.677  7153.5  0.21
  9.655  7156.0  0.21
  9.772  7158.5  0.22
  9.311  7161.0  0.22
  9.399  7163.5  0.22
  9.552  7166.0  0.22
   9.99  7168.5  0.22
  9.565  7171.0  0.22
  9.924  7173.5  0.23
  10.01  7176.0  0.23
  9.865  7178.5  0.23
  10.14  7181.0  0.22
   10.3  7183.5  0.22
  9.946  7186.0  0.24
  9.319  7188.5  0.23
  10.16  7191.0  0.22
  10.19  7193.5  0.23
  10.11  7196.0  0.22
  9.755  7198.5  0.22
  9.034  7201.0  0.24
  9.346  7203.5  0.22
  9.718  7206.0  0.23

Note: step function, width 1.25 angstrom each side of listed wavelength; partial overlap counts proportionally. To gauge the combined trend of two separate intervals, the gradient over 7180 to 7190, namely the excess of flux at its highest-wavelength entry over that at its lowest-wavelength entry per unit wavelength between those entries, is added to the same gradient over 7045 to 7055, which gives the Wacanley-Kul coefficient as -0.28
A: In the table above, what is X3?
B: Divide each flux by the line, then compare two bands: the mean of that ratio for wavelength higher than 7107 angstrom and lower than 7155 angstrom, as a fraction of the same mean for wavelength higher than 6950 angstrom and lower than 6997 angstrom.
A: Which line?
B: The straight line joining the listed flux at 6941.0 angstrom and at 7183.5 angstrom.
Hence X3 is 0.910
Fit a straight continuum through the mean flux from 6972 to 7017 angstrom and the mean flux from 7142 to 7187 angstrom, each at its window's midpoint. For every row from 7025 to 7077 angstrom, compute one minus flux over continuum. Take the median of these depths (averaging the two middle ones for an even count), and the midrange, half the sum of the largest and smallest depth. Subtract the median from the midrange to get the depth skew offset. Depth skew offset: -0.018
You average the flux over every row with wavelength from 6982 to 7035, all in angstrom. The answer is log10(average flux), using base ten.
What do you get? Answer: 1.031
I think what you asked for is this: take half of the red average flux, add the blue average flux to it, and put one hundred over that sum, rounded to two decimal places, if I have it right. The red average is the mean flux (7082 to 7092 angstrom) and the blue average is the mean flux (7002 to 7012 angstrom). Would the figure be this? 6.42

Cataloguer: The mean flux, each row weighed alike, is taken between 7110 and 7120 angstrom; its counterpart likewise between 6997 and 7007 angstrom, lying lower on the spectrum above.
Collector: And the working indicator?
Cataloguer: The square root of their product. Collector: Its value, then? 10.3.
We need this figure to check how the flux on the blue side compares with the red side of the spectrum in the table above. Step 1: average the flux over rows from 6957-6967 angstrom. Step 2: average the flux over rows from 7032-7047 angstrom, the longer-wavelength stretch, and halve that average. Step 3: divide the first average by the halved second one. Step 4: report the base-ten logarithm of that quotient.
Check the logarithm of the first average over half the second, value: 0.259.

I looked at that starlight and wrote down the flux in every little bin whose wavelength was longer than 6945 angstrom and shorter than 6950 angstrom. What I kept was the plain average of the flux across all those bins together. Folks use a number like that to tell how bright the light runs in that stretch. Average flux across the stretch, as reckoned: 10.7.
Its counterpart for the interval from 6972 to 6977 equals 10.2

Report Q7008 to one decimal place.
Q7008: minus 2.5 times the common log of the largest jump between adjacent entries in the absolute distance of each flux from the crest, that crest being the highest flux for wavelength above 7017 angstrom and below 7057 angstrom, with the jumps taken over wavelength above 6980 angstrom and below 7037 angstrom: 0.0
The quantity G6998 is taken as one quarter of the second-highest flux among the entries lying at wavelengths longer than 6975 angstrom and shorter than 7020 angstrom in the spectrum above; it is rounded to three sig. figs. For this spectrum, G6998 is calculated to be 2.74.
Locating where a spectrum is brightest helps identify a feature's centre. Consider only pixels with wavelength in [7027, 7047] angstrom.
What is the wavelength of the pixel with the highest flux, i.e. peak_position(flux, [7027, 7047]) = 7046.0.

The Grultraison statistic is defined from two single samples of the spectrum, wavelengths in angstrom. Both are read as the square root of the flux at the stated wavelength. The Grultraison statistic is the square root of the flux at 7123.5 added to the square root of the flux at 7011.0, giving 6.45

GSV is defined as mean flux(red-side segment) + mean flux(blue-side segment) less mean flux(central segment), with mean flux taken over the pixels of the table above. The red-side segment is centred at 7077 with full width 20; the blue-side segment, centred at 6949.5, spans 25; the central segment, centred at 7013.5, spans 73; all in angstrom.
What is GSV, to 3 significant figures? 9.97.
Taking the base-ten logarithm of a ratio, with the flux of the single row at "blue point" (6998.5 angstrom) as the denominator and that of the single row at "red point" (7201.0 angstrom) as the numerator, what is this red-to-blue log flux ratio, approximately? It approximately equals -0.073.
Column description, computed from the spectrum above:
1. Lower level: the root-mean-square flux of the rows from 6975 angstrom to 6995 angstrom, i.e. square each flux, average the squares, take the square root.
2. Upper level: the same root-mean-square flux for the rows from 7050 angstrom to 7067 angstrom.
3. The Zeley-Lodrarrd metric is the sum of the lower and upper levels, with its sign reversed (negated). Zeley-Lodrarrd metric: -20.7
